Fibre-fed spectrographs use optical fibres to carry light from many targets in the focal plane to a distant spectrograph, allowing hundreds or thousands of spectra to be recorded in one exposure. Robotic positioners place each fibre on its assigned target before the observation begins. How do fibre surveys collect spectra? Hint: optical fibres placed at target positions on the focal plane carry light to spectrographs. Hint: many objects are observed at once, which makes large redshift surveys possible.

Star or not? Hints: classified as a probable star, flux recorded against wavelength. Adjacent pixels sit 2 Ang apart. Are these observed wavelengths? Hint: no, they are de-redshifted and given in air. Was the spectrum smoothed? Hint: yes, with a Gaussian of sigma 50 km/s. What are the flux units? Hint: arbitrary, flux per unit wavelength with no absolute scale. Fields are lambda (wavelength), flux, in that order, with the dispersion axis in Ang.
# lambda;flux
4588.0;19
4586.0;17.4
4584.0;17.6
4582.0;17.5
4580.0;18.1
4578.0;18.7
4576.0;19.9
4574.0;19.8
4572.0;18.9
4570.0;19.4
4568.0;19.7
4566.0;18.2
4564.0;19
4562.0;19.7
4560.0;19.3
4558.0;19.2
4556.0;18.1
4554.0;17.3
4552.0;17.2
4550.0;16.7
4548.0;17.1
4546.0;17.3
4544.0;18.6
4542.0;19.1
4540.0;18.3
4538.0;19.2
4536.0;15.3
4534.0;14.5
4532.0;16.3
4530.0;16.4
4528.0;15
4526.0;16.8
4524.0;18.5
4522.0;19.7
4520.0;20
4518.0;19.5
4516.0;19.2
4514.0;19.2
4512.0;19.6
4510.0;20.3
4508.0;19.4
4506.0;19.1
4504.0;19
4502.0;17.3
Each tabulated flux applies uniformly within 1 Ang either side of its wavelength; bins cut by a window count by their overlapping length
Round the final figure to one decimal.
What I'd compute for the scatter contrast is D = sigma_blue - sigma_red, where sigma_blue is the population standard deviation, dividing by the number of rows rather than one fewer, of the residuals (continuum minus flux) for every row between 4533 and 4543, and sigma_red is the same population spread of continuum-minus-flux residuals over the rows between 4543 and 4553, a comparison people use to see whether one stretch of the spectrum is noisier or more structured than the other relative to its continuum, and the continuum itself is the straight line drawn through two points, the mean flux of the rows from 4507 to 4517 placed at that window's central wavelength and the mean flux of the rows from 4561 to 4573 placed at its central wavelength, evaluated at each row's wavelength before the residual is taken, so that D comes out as 1.4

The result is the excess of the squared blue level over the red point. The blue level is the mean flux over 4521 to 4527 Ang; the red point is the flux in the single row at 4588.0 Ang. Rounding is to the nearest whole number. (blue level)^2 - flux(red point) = 317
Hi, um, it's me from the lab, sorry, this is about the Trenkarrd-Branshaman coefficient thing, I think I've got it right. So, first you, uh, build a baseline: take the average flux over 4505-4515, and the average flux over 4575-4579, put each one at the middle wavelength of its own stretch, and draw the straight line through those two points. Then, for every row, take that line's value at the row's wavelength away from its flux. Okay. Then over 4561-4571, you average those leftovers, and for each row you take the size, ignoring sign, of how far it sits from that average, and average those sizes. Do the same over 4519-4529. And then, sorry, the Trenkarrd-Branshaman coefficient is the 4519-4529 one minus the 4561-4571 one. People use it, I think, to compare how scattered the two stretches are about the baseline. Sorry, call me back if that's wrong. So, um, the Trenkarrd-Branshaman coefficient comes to 1.2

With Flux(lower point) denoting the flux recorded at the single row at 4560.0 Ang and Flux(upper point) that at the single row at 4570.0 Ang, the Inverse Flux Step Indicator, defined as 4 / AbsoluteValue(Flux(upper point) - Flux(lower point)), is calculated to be 40.0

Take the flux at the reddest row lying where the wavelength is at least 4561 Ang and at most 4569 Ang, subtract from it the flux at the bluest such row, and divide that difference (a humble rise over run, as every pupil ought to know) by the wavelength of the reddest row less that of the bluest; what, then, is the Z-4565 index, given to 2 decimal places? 0.00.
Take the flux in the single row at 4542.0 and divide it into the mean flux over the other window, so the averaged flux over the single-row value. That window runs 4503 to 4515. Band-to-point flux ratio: 1.02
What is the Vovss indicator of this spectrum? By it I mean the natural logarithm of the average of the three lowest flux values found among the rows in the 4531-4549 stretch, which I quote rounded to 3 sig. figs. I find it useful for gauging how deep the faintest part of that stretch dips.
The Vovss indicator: 2.73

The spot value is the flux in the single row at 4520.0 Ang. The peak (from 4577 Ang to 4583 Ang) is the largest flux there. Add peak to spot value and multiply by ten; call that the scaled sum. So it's 387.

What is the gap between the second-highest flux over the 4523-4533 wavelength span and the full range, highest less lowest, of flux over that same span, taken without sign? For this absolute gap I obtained 13.3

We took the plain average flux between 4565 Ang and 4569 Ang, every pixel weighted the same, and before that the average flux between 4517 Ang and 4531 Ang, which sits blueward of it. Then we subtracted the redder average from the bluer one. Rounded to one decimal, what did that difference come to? -1.0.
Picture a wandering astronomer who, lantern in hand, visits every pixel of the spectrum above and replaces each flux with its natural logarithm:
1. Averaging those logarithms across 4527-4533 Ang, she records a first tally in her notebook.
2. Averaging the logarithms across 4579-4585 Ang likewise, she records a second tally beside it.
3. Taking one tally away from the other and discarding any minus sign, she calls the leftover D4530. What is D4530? 0.11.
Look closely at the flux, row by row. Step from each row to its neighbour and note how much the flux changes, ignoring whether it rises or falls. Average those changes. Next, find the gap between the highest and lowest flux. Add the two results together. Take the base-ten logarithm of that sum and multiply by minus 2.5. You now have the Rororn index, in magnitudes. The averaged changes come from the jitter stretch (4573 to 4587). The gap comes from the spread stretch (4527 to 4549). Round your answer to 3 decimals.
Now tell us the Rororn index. -1.783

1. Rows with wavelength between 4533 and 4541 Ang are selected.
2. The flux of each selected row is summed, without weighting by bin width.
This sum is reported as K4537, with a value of 67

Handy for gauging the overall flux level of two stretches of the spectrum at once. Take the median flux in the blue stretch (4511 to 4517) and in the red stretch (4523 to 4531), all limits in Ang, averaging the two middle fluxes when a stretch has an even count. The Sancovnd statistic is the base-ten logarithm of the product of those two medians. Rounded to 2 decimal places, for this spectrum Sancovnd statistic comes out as 2.50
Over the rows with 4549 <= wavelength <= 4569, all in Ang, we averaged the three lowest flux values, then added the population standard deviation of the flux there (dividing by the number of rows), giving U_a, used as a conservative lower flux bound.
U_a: 18.1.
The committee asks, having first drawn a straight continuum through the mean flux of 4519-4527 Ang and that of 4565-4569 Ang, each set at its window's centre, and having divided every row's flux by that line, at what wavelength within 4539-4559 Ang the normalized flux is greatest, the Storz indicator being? 4558.0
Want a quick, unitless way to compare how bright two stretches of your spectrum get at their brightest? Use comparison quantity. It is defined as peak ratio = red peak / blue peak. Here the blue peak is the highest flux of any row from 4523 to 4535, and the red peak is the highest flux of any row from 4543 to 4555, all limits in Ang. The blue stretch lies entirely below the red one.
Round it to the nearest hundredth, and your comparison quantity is 1.01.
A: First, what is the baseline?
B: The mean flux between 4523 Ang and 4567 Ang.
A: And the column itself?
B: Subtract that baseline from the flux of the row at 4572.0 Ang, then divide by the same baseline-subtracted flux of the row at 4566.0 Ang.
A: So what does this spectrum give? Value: 2.2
